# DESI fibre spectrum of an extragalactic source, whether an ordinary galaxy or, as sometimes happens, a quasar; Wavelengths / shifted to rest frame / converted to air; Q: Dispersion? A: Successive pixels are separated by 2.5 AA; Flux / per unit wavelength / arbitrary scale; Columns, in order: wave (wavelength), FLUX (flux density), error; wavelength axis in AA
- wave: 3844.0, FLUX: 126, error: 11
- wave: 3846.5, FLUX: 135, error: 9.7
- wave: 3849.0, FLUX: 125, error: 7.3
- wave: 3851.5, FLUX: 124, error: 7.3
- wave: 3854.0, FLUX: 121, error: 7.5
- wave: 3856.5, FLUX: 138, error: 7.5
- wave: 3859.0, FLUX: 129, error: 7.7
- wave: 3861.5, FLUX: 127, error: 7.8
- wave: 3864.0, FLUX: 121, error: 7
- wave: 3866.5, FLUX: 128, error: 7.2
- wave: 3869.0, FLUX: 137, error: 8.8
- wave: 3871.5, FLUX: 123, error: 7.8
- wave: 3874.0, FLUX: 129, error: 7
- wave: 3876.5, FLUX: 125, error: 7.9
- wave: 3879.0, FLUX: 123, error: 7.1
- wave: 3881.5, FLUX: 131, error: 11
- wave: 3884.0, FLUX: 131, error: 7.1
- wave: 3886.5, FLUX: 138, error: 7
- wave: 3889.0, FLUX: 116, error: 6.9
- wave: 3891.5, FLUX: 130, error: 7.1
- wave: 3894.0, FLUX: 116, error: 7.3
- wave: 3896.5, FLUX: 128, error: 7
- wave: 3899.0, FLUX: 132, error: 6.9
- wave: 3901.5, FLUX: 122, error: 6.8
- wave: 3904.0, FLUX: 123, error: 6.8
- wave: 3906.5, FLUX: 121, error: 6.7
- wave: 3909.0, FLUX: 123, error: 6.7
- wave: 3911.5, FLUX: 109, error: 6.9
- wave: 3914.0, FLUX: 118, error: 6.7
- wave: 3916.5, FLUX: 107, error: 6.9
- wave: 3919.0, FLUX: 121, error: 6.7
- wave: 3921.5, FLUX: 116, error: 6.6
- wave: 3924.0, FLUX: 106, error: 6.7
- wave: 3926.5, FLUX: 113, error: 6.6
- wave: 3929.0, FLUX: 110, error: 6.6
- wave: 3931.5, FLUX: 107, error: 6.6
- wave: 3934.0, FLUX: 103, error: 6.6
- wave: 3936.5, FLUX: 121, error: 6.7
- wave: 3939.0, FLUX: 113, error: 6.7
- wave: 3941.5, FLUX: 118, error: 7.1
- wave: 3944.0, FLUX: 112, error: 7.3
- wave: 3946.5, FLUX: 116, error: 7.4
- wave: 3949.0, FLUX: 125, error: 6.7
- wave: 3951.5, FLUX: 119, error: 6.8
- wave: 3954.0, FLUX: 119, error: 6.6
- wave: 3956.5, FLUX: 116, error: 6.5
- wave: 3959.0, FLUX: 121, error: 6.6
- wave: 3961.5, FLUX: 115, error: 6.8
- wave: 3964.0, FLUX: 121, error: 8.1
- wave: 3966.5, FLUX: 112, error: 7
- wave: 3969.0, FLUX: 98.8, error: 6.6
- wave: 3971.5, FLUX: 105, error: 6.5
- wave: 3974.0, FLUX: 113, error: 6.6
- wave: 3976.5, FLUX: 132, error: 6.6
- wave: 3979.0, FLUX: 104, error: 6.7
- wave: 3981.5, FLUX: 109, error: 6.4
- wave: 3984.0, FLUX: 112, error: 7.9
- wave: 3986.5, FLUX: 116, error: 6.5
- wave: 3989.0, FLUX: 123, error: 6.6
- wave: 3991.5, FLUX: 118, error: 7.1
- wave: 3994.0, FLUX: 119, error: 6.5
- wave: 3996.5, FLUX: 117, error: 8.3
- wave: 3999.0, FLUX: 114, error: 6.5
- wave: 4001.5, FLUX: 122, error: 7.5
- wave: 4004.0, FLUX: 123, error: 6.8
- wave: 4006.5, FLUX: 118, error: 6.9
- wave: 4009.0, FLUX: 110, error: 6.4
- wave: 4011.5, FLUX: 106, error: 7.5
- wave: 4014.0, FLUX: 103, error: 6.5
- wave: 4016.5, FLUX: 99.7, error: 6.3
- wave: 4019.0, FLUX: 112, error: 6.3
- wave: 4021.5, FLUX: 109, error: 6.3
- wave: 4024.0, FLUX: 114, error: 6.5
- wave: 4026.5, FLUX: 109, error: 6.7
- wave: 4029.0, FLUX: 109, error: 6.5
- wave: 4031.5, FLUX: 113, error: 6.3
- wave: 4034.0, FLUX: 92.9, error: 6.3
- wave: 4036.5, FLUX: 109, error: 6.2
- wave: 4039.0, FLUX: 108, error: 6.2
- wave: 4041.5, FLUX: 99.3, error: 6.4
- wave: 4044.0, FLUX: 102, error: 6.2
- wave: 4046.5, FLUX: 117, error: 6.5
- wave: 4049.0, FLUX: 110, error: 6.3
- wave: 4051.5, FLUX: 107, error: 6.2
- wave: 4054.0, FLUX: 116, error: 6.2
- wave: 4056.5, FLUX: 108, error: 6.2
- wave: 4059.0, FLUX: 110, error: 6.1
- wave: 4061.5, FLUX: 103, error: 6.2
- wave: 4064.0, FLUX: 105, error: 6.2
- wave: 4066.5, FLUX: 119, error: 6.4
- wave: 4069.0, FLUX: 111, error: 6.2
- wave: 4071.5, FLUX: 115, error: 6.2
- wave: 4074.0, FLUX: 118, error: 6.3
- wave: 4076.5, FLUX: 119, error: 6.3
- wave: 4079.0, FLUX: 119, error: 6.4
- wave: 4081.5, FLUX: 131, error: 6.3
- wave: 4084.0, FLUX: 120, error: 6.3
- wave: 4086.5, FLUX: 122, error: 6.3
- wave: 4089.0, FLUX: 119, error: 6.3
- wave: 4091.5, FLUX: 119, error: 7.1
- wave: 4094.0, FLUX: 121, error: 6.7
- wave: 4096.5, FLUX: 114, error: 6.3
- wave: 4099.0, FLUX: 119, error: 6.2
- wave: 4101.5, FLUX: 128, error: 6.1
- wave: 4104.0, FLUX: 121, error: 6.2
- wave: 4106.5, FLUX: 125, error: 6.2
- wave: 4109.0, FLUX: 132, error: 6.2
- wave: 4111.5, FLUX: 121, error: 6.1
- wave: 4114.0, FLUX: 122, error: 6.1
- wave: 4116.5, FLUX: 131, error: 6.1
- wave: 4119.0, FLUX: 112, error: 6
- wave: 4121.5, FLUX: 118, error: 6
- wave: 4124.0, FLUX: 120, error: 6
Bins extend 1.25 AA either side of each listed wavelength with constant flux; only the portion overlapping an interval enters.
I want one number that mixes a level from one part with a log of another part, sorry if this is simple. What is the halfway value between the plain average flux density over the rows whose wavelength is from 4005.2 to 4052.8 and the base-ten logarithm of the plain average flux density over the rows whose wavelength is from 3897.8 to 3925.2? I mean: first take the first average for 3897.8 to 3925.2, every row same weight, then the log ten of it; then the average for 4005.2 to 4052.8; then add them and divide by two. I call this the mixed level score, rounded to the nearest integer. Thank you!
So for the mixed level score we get 55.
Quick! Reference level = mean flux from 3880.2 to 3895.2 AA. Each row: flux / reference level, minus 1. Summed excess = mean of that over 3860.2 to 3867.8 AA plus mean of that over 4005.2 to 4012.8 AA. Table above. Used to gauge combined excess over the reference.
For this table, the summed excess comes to -0.14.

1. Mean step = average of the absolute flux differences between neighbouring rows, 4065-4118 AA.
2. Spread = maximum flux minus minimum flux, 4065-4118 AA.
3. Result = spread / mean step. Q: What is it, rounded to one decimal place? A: 4.0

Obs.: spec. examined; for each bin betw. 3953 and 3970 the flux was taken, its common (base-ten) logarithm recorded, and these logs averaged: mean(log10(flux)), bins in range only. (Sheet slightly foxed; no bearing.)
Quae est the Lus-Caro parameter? 2.06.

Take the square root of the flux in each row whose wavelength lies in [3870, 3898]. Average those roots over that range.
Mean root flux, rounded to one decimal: 11.2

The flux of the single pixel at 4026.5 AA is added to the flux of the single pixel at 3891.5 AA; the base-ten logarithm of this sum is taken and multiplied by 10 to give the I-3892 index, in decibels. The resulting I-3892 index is 23.8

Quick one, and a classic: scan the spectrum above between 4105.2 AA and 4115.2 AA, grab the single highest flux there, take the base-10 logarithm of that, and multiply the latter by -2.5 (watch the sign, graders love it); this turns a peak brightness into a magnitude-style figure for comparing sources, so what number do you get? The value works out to -5.30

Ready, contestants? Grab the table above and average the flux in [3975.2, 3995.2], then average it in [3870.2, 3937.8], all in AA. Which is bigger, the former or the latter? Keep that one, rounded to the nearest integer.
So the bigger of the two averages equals 120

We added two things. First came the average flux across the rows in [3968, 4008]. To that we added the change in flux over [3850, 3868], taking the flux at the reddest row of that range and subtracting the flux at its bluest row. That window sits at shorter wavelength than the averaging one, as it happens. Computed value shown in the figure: 119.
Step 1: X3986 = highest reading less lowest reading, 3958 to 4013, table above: 33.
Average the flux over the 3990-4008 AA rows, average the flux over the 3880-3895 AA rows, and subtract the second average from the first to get -8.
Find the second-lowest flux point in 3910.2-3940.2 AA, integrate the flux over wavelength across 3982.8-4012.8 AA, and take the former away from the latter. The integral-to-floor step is 3389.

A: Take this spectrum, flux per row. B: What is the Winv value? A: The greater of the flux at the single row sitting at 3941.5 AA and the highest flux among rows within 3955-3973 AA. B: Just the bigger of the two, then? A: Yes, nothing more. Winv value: 121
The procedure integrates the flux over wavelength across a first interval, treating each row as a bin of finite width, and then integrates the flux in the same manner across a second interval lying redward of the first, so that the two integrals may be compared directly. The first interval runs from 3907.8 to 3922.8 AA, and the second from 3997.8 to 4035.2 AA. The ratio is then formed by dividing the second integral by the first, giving 2.38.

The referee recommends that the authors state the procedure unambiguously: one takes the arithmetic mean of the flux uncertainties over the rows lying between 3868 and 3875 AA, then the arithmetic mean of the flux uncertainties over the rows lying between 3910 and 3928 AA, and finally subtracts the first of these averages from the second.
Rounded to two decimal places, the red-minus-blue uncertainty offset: -1.14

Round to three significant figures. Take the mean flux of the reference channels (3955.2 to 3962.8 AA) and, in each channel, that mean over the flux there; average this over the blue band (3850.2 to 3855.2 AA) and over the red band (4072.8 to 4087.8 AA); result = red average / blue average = 1.01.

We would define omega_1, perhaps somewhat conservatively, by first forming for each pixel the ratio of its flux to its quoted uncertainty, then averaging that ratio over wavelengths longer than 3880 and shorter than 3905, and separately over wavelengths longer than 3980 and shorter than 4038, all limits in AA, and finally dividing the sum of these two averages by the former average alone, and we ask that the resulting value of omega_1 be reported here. 1.96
